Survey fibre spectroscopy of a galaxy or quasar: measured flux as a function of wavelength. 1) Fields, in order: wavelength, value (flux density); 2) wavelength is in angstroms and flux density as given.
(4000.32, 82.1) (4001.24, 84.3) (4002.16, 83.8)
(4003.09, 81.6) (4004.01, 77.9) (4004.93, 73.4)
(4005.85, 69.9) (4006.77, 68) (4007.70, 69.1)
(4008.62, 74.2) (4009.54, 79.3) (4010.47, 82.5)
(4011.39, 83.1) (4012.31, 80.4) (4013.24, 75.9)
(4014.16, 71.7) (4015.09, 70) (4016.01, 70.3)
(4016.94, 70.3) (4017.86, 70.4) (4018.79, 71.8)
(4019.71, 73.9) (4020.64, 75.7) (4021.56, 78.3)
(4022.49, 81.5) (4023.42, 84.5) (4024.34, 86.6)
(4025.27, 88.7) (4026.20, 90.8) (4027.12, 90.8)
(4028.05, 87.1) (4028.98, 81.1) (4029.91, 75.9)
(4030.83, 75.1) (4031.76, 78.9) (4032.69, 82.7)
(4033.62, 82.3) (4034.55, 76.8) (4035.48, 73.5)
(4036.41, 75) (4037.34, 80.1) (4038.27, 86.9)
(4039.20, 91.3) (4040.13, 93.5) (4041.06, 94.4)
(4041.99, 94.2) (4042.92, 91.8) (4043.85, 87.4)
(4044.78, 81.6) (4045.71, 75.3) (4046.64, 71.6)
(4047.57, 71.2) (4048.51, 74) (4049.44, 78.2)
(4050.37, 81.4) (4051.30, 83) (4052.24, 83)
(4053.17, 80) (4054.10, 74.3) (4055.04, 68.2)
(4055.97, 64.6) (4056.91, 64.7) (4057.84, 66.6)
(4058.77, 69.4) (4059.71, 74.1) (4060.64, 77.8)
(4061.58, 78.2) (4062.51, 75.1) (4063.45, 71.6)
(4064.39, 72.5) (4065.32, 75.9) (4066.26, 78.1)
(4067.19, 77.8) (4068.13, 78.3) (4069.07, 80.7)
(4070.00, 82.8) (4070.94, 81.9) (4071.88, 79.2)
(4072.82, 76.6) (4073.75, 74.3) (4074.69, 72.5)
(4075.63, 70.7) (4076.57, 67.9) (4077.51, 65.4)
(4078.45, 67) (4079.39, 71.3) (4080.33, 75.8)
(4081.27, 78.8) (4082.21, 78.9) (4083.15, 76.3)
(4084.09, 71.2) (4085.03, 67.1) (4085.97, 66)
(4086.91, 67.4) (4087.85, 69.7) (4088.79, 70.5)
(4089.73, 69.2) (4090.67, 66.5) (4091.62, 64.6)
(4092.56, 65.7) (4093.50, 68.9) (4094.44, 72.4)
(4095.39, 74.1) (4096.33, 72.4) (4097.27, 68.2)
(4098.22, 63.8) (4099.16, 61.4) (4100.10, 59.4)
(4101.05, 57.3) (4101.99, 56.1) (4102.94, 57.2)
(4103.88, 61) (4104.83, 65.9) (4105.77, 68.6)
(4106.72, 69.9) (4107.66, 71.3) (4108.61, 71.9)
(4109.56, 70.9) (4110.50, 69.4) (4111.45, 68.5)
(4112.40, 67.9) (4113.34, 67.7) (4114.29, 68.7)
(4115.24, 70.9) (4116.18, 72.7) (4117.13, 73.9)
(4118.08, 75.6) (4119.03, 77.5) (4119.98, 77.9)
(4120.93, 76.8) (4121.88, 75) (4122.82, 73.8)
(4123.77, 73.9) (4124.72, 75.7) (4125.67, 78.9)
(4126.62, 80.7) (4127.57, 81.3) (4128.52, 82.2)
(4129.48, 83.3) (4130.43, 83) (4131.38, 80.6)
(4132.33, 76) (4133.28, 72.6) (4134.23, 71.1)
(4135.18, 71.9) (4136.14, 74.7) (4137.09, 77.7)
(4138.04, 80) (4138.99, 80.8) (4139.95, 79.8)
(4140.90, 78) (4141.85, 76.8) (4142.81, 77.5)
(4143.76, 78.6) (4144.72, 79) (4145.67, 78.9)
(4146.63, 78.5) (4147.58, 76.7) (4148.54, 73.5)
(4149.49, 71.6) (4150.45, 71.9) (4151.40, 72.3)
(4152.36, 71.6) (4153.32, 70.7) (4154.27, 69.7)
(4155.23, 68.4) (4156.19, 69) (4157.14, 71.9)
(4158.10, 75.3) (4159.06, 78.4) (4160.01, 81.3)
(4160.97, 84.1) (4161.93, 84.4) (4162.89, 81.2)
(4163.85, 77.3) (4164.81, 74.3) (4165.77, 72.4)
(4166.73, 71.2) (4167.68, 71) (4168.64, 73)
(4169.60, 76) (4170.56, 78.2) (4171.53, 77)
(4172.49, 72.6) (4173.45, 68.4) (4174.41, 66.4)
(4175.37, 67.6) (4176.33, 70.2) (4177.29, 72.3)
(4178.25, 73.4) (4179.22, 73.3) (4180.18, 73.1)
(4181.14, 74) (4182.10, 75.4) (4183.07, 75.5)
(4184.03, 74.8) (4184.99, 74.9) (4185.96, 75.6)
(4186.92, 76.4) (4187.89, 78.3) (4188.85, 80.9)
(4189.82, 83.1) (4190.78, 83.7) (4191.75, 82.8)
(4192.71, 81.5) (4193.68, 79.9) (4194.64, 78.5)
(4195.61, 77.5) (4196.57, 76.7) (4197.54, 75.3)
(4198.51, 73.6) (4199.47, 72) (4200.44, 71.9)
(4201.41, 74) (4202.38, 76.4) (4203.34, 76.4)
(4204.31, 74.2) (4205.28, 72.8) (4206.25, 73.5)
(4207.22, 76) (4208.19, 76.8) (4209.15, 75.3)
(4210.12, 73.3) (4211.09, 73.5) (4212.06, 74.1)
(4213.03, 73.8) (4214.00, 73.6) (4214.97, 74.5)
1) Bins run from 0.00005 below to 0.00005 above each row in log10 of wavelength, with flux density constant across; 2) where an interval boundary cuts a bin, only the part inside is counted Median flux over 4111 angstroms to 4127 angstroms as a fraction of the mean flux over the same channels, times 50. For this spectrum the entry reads 50.0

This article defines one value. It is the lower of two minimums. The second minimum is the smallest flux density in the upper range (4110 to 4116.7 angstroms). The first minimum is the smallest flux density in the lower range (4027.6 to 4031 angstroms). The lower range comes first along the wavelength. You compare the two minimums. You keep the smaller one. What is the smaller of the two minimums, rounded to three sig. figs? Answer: 67.7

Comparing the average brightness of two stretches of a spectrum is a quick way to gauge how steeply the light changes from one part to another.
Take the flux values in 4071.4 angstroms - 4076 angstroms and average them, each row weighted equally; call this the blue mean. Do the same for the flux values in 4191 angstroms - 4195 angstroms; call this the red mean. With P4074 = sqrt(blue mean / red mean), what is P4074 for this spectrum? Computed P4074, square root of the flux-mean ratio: 0.96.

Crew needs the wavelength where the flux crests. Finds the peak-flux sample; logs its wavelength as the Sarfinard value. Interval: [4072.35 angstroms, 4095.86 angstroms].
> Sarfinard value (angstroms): 4082.21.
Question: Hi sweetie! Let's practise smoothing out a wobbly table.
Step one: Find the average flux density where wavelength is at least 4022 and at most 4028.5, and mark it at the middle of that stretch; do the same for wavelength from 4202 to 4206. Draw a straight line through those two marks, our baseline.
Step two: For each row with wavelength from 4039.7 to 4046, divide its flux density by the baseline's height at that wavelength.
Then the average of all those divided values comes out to 1.03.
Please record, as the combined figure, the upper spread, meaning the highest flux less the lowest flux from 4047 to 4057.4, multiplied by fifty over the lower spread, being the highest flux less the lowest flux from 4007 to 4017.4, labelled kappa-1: 66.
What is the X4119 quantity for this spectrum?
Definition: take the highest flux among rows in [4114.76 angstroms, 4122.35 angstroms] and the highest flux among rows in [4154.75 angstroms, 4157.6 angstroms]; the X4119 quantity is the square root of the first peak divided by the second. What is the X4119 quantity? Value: 1.04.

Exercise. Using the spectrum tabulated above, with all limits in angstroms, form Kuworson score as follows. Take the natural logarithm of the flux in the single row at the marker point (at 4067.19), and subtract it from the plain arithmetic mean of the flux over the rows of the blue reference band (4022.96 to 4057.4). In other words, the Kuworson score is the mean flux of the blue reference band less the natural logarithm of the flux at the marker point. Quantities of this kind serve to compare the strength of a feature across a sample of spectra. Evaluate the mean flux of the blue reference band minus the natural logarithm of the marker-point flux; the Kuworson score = 77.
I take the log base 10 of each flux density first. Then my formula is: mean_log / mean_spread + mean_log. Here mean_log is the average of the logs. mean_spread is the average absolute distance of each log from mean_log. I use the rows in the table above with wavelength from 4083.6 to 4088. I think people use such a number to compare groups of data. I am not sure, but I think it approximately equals 169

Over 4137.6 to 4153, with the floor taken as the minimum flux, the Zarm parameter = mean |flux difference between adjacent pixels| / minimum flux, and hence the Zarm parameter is 0.015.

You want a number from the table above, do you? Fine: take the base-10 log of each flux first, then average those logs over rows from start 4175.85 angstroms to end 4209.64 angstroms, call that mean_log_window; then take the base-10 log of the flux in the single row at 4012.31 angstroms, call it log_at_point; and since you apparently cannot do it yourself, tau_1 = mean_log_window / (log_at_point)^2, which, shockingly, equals 0.518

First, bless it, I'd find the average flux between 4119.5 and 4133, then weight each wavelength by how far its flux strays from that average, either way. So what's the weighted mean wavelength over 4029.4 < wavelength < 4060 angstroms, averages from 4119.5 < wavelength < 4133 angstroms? 4046.3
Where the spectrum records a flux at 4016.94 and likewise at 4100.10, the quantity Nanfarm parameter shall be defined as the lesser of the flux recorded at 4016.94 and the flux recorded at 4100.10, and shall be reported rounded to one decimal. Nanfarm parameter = 59.4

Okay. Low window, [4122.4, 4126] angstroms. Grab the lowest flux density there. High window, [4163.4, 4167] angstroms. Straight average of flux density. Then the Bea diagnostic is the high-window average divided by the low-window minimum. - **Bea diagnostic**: 1.00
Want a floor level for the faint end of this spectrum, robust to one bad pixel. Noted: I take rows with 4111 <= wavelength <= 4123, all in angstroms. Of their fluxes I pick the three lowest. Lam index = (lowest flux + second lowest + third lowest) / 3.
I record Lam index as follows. 68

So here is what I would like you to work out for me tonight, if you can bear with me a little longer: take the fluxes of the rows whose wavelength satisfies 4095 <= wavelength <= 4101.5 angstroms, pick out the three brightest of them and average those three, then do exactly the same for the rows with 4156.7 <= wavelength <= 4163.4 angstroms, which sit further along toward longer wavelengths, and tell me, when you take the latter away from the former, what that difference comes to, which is -12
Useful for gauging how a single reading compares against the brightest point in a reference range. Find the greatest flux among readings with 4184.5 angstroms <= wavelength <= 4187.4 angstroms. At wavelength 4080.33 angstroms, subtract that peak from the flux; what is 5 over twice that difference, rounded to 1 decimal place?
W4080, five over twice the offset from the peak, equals -4.2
